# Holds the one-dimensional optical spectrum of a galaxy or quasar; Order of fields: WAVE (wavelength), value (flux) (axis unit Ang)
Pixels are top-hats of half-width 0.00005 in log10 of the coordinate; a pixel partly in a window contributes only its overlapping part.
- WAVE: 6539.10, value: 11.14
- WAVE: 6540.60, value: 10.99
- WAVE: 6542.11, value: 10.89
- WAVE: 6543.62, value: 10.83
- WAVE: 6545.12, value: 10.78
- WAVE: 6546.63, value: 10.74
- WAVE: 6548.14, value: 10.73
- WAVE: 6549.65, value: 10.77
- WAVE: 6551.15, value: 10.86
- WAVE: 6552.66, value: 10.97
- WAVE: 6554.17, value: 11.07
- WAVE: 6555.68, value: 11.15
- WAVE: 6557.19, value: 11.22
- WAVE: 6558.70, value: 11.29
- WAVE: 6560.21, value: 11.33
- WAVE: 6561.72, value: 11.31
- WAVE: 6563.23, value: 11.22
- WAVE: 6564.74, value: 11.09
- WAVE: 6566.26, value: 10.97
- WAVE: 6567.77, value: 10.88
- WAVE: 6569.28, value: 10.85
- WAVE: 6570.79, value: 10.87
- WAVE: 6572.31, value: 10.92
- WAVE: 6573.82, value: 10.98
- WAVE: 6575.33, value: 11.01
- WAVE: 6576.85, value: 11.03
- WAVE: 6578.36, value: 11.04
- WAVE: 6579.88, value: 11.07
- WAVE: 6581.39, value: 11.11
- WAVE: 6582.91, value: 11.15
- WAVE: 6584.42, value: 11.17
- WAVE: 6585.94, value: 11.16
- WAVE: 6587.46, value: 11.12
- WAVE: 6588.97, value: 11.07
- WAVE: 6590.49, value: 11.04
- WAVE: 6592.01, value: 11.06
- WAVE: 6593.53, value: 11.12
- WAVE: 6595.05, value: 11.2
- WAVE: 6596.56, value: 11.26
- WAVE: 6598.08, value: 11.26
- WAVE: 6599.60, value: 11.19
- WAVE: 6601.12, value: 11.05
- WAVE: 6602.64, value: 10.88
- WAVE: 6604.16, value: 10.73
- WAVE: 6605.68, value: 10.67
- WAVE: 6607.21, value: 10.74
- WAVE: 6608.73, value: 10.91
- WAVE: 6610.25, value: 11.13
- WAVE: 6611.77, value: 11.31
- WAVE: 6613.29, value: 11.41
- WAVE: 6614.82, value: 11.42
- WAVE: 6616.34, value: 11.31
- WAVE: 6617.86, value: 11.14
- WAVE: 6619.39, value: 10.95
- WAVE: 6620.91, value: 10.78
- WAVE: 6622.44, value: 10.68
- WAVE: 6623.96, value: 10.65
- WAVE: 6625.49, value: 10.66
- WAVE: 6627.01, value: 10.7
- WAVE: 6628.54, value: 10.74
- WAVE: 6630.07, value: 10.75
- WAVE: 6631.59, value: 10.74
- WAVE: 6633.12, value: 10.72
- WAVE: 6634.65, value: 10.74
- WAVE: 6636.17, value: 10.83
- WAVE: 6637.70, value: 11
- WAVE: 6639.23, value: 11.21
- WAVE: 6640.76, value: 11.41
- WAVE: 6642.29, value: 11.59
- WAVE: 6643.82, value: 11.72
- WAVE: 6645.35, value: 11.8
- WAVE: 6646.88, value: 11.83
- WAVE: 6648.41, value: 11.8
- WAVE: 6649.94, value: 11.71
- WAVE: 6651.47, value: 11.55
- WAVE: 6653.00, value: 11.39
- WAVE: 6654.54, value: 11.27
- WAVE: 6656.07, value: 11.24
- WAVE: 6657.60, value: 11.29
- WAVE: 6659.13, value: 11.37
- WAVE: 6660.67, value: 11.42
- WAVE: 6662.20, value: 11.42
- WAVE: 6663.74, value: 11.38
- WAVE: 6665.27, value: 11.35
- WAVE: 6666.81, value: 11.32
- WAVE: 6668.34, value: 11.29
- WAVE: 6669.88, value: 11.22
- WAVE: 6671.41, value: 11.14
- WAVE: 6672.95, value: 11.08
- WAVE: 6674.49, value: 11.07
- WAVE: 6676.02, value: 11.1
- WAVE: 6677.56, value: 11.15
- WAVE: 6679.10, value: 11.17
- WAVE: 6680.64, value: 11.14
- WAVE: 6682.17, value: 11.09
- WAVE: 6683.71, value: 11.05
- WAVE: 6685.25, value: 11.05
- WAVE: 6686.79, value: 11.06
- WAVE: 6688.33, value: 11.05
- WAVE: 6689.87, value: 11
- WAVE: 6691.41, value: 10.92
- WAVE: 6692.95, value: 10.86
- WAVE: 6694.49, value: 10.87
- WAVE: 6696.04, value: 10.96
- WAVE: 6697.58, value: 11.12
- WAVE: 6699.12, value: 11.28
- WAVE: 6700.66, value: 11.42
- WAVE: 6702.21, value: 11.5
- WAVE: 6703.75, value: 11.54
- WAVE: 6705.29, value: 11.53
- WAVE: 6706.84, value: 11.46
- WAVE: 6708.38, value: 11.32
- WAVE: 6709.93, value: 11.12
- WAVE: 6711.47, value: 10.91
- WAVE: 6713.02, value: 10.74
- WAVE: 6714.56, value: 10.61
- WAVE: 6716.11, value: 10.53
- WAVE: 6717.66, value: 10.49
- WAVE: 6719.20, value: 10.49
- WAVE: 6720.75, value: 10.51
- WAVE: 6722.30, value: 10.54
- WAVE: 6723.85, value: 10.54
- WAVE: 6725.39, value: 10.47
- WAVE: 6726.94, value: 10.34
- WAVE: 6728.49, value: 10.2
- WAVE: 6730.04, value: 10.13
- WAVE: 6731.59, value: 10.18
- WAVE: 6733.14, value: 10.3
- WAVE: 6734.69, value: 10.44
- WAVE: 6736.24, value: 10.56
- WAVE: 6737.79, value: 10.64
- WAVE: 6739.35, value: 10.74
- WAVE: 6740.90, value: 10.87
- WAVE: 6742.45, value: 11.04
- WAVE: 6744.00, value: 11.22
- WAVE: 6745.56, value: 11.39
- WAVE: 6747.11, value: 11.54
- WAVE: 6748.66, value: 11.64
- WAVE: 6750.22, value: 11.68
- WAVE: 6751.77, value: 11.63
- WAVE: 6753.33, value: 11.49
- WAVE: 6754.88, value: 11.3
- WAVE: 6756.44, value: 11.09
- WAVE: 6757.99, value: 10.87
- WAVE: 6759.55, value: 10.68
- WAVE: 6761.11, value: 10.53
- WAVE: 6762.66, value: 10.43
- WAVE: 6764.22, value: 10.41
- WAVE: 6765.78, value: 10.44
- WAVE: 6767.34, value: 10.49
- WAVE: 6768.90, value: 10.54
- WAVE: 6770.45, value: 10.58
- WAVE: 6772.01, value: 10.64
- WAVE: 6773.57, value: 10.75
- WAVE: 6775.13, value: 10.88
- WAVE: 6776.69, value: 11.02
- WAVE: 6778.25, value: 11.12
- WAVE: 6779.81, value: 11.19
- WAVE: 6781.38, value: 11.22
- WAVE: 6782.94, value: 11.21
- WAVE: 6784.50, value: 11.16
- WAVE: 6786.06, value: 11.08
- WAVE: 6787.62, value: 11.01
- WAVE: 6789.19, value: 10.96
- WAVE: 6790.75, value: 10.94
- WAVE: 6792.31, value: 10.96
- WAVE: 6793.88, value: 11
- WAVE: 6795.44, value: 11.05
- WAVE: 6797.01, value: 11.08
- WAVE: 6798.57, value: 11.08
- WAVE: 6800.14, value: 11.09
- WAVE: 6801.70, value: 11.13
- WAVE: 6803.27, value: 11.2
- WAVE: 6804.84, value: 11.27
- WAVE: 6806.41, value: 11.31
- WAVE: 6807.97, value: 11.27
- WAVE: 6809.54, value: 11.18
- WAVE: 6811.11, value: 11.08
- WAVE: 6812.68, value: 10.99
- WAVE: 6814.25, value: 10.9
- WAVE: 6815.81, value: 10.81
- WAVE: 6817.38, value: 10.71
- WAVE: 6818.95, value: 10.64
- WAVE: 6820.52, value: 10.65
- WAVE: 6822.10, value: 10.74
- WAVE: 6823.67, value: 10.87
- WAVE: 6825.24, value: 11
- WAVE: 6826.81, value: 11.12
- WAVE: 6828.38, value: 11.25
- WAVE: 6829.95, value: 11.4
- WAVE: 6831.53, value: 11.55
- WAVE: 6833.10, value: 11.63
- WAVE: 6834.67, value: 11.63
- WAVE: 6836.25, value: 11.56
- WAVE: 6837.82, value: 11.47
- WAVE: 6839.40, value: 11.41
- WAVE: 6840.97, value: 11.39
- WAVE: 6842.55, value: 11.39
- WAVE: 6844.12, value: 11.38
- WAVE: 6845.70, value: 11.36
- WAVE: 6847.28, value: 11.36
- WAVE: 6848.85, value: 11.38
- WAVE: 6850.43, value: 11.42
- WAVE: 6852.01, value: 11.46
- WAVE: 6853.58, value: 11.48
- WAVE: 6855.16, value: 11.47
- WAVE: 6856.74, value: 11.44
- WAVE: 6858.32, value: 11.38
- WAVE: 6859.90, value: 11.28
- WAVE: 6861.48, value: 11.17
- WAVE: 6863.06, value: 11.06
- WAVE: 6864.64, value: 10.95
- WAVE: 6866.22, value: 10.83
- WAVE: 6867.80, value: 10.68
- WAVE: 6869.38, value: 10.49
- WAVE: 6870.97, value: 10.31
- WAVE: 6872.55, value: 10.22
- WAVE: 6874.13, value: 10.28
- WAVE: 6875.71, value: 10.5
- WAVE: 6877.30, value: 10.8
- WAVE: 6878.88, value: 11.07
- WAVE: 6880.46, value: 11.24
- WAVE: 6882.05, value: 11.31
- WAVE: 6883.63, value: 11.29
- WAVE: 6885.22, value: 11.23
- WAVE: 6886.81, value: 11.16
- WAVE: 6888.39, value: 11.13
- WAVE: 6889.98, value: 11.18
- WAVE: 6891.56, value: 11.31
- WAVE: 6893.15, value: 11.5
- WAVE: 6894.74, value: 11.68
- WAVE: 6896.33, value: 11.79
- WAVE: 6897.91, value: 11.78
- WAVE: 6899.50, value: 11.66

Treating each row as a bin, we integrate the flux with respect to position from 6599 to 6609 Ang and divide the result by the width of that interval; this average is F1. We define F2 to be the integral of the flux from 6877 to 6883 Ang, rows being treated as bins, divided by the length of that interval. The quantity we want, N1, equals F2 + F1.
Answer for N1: 22.02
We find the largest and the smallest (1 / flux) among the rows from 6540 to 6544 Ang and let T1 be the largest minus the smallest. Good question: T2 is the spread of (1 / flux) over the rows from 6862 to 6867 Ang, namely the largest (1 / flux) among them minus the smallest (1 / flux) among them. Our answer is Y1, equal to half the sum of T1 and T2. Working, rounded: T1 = 0.0013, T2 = 0.0019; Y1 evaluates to 0.0016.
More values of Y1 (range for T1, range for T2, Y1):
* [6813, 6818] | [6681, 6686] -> 0.0010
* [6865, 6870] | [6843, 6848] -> 0.0016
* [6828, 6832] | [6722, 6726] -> 0.0015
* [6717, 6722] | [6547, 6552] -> 0.0006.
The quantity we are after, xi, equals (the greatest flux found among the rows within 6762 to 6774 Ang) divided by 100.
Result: 0.1075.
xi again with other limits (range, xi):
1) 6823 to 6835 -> 0.1163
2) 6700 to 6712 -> 0.1154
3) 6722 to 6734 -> 0.1054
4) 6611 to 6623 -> 0.1142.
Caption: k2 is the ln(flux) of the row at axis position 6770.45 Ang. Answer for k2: 2.36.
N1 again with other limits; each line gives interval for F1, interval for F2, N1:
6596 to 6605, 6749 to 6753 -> 22.67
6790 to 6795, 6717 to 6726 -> 21.50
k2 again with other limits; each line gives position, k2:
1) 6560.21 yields 2.43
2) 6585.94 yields 2.41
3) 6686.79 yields 2.40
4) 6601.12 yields 2.40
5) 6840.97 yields 2.43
